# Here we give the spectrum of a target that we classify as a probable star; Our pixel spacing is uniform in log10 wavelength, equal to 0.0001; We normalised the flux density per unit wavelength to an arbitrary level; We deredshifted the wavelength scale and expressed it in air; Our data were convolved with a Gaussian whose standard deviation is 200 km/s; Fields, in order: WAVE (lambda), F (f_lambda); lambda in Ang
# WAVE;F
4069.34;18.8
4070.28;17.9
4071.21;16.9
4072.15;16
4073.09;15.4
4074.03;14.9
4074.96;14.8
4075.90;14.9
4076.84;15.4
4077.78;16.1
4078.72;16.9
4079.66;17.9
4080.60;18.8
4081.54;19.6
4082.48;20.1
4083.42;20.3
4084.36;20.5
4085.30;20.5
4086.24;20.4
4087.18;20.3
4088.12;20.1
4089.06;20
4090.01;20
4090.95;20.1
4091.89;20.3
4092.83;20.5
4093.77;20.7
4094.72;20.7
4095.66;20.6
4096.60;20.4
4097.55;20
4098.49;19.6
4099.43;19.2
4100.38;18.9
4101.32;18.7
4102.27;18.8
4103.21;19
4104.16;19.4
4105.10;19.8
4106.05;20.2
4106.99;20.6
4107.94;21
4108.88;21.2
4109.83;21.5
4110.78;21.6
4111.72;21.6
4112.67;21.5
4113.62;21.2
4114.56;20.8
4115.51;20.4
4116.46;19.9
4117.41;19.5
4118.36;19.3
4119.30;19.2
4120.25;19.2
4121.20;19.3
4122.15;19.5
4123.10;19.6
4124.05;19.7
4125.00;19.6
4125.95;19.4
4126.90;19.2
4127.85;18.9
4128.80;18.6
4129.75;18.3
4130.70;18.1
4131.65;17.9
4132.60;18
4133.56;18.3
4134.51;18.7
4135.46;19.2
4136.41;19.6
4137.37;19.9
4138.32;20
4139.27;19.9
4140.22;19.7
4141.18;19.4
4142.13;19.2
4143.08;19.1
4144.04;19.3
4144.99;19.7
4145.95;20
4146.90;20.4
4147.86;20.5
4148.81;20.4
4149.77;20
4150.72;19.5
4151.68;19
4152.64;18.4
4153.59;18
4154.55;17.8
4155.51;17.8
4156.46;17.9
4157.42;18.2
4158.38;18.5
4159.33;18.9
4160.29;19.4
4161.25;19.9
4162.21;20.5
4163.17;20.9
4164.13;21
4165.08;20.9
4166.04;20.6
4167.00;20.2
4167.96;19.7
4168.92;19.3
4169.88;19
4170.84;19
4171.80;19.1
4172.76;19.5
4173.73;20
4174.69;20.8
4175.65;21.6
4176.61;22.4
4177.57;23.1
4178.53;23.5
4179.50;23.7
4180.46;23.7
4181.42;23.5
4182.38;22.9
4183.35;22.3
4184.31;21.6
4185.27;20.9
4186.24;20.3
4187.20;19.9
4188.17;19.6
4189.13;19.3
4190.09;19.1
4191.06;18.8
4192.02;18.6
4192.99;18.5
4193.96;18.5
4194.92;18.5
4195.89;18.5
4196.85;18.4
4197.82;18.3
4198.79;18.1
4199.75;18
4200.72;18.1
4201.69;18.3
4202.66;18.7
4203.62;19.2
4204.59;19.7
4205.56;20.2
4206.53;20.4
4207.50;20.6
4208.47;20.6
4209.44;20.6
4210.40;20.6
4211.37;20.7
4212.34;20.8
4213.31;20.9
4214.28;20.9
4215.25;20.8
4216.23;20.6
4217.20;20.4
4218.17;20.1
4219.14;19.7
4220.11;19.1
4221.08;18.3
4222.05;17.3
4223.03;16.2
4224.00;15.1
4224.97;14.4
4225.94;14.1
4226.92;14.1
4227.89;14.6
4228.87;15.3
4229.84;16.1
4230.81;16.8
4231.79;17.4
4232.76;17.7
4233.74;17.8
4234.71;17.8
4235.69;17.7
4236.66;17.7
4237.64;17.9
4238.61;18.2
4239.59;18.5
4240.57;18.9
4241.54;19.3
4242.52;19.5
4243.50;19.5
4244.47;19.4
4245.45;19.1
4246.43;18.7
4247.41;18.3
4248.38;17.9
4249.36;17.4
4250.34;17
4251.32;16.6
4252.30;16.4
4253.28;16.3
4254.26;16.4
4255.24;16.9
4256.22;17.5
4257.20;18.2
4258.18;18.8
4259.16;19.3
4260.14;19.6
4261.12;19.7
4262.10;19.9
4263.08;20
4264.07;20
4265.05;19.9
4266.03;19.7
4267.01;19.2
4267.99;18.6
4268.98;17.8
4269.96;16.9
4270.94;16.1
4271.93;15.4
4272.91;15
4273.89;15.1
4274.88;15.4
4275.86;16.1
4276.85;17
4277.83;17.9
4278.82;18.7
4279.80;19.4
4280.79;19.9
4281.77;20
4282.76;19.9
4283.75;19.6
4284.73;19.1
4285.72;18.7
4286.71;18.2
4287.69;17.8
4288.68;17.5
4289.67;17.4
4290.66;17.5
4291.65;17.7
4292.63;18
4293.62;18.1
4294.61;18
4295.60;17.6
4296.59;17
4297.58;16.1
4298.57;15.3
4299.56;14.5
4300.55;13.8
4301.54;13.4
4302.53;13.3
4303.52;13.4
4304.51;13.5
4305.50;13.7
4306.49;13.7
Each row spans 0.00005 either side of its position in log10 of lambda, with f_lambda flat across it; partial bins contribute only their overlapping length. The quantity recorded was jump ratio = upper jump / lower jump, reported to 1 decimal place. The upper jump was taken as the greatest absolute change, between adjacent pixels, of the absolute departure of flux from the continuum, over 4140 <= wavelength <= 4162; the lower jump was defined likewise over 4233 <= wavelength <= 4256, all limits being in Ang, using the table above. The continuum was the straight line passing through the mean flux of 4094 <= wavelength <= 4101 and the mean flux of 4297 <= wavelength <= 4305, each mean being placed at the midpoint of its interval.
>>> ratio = 1.1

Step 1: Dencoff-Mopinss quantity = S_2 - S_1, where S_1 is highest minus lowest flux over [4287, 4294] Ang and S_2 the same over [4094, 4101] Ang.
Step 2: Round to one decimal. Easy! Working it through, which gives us 1.1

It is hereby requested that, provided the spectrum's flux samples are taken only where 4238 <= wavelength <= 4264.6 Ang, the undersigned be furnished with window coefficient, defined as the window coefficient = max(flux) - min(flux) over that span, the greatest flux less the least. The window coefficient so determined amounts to 3.7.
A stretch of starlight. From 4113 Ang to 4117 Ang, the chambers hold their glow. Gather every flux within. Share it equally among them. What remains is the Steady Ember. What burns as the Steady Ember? 20.6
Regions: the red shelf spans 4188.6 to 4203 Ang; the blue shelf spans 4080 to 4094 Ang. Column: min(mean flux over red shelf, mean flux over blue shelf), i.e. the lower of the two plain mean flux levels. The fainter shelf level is 18.5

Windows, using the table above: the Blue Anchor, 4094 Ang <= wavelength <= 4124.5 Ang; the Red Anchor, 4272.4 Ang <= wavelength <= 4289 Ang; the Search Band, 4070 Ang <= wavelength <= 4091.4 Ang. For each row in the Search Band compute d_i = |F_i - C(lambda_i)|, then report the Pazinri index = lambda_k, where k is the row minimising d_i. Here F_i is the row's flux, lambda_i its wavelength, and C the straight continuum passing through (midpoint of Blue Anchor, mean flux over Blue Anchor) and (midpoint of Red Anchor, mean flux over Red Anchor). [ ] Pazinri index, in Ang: 4087.18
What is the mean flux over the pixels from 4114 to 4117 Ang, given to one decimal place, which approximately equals 20.4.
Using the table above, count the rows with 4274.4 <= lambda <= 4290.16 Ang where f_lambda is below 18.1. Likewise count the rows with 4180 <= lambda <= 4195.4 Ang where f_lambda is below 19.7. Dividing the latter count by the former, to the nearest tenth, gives 1.1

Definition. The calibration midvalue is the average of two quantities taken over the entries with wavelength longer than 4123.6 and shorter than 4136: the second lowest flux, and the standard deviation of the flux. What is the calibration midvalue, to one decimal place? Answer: 9.3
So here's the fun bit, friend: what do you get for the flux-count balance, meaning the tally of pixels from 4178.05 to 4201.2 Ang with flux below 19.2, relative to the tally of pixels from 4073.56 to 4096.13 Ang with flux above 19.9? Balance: 0.80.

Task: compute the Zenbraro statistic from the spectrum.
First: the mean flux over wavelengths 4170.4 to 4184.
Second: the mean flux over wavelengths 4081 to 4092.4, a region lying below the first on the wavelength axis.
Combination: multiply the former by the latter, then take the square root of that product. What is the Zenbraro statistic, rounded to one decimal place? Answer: 21.0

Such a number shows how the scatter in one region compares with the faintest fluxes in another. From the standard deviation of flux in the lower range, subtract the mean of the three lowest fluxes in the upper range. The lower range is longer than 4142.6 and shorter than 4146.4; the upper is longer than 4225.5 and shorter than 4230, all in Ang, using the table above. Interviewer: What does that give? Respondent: -13.9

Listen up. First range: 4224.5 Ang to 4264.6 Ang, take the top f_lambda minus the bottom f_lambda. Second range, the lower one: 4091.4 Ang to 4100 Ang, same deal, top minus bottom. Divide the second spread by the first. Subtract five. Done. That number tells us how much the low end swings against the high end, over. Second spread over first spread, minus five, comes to -4.75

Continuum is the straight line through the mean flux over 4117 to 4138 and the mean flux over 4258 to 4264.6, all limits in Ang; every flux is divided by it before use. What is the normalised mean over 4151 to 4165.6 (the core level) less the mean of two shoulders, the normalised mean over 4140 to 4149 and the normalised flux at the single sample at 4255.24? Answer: 0.05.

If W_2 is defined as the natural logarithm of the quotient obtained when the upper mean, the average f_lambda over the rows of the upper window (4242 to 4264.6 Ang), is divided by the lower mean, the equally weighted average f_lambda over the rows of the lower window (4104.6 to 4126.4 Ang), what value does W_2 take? -0.10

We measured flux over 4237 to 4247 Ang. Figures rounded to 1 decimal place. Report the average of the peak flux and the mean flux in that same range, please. 19.2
